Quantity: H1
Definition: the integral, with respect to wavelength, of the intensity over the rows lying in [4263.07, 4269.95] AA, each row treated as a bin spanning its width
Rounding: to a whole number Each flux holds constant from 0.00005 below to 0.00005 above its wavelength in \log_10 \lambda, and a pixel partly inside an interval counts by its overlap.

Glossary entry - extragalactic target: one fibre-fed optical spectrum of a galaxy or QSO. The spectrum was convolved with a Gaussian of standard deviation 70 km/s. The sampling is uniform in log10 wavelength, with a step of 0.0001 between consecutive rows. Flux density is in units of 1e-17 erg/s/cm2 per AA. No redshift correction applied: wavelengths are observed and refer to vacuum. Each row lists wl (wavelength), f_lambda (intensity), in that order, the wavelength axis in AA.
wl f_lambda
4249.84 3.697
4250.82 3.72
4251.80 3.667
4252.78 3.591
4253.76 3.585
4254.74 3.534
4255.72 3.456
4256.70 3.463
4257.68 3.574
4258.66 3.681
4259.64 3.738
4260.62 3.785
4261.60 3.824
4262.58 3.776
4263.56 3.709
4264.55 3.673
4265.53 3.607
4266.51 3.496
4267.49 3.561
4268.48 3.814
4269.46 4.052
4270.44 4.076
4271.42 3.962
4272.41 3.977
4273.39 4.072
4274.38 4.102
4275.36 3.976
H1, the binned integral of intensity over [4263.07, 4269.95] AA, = 25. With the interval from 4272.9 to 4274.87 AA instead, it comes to 8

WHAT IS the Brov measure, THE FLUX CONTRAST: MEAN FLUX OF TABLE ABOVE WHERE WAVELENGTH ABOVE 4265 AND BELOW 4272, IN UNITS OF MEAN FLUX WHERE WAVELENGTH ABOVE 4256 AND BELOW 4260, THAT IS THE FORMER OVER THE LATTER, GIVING 1.05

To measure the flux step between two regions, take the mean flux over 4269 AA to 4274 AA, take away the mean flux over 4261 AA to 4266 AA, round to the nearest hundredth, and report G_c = 0.31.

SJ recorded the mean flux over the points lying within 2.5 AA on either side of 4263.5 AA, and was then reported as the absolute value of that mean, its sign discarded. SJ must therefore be 3.72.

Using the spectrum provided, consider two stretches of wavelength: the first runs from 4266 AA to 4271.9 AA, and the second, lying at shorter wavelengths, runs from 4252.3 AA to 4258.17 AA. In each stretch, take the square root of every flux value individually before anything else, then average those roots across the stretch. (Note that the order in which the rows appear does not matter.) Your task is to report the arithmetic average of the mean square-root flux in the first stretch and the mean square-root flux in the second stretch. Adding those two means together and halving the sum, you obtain 1.92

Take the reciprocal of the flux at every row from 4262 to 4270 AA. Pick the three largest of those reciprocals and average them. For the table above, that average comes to 0.281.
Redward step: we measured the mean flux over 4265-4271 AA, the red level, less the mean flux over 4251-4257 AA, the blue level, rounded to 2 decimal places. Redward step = 0.22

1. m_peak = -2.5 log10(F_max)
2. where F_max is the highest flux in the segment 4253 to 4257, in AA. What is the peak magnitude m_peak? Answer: -1.39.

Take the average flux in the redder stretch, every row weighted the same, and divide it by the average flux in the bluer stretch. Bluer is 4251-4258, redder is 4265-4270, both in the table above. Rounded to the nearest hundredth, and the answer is 1.04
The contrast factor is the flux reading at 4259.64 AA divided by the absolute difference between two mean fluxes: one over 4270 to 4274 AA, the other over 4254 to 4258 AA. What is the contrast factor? 7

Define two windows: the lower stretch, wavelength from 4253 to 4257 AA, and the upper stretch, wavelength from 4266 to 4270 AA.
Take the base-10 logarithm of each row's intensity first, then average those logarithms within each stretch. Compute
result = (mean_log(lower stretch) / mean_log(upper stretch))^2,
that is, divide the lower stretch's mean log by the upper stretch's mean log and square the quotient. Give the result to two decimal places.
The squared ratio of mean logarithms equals 0.91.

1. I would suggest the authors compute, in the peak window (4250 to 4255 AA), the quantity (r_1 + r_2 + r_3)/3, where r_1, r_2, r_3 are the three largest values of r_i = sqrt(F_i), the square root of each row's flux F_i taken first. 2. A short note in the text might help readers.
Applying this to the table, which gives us 1.91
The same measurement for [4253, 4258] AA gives 1.89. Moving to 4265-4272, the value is 2.01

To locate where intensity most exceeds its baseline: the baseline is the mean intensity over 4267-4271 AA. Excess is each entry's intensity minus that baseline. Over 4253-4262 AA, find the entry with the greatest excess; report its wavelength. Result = 4261.60 AA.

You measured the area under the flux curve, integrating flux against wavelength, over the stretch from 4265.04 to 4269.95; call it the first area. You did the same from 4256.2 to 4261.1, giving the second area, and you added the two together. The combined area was 36.1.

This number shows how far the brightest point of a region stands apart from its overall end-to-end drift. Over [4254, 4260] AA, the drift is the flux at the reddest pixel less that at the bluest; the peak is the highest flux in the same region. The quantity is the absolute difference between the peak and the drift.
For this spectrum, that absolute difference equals 3.53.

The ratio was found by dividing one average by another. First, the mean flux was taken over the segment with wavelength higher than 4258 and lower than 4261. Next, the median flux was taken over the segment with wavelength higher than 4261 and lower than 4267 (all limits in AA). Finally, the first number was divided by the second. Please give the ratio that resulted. 1.01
